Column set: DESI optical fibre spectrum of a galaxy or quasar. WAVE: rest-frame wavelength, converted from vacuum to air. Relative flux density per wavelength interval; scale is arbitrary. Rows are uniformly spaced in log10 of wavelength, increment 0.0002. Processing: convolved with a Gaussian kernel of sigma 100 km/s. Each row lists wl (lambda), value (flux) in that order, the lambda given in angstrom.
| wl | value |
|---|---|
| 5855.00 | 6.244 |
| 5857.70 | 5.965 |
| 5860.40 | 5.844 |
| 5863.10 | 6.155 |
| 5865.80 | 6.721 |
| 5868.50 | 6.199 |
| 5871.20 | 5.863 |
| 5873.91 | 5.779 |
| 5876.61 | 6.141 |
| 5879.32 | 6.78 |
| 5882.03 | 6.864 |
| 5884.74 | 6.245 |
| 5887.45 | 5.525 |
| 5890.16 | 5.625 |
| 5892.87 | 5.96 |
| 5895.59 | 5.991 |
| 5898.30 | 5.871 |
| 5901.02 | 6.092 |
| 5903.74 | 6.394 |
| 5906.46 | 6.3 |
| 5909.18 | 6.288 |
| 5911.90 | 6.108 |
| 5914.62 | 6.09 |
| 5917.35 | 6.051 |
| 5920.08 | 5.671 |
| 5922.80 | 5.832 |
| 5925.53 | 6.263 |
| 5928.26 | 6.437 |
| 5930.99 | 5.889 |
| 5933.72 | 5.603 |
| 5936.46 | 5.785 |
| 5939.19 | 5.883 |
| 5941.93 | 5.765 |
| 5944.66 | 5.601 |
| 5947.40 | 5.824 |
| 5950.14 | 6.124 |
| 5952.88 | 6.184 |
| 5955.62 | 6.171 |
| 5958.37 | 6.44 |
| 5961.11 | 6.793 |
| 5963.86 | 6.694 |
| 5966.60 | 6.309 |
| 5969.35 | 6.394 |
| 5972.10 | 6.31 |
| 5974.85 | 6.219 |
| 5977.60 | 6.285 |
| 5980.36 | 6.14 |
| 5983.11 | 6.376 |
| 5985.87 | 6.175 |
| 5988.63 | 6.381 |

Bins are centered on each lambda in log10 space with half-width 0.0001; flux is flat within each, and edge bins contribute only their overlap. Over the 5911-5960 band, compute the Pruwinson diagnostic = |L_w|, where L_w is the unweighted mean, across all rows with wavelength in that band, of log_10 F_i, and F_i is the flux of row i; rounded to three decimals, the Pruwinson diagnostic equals 0.777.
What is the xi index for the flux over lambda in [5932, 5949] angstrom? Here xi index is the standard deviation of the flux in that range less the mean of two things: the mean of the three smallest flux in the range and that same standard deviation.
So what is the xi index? -2.77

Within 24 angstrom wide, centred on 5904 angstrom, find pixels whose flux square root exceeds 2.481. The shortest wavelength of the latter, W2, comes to 5903.74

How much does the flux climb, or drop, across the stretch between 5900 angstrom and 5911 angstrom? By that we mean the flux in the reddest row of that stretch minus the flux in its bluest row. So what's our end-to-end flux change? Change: 0.20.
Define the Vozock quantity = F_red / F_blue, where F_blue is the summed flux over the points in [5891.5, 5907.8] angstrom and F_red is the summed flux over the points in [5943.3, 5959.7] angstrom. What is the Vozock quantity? 0.99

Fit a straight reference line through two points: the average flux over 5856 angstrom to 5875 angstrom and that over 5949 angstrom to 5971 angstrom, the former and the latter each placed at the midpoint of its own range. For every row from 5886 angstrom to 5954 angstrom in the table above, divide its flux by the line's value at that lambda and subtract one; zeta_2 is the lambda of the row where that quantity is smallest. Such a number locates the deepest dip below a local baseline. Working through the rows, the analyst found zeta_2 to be 5944.66 angstrom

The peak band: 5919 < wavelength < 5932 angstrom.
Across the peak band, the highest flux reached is 6.437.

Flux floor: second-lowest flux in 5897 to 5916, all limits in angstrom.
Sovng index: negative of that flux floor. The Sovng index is -6.09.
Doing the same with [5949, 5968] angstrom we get -6.17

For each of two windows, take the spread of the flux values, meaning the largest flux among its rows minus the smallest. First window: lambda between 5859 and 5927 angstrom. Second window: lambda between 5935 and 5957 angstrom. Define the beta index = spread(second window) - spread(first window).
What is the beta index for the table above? -0.76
